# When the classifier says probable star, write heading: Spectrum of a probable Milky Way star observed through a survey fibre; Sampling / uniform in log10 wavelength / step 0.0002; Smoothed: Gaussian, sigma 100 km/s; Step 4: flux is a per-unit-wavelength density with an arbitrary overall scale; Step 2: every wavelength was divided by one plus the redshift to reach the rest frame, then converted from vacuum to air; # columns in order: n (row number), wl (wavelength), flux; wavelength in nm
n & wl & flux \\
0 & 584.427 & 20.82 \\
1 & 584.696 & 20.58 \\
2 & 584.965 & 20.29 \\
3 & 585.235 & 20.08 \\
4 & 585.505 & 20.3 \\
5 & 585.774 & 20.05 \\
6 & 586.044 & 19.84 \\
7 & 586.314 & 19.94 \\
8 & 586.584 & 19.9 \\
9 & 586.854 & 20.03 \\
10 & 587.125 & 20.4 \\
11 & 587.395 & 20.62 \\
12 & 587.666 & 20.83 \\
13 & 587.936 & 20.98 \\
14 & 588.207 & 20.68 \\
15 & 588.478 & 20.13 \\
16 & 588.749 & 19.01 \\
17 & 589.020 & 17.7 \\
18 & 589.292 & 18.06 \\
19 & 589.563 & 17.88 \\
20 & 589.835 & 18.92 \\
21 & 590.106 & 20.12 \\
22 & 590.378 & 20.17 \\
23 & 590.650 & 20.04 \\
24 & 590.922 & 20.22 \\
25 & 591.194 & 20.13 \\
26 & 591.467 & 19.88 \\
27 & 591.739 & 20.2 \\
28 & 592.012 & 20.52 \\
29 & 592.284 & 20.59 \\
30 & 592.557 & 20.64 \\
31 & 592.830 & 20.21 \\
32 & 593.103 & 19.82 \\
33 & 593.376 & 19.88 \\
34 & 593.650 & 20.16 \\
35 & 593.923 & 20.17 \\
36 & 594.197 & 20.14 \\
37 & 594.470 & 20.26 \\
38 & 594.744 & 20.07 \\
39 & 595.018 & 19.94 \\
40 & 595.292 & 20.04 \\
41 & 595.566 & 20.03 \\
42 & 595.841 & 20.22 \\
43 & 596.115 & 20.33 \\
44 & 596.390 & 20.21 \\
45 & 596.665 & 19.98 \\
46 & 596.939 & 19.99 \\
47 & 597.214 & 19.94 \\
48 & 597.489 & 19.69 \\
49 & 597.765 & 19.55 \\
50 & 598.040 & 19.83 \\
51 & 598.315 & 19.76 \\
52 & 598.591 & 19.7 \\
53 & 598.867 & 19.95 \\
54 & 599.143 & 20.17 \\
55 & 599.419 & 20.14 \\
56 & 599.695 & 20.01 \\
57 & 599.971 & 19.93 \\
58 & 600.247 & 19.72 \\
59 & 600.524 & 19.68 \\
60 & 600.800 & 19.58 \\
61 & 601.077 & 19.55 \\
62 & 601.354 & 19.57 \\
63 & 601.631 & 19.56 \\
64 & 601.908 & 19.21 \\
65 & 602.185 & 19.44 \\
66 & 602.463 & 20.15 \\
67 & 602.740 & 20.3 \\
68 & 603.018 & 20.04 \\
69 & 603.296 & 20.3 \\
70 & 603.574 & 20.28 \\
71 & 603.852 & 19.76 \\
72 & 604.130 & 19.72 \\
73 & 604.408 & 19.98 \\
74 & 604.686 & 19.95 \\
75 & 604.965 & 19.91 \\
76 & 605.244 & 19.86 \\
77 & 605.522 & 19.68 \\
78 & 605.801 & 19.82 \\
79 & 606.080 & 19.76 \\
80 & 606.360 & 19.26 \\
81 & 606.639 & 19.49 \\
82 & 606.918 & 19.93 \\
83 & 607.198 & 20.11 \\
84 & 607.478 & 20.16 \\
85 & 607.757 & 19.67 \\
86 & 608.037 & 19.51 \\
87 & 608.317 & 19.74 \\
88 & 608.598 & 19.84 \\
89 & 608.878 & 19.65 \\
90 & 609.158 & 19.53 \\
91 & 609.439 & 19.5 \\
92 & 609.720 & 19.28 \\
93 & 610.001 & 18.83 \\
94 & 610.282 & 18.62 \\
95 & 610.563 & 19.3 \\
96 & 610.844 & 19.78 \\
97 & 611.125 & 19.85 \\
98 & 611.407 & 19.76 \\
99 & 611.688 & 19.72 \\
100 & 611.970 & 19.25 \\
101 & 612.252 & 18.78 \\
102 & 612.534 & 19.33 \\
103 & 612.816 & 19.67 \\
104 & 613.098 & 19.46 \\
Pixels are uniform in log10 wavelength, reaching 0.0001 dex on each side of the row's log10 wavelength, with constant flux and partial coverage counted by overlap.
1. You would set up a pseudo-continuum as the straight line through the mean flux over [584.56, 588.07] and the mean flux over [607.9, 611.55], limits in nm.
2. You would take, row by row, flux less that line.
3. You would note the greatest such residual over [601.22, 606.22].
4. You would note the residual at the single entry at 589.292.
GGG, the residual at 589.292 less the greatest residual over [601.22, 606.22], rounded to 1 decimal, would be -2.7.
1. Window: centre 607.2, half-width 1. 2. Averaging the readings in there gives 19.7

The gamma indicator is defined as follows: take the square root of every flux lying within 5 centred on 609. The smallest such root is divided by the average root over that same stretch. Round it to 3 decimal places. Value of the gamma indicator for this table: 0.975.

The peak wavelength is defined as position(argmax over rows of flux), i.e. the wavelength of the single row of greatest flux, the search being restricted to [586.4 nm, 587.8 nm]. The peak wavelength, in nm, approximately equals 587.666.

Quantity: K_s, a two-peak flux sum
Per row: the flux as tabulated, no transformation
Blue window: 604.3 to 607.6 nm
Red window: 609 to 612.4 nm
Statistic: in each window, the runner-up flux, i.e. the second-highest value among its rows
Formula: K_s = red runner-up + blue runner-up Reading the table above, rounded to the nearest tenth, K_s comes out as 39.9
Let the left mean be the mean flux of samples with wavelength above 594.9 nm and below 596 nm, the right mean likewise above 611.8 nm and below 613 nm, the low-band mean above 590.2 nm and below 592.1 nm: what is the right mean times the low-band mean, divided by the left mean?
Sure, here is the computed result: 19.4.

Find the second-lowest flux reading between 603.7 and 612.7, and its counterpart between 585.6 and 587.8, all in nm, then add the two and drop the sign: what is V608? 38.7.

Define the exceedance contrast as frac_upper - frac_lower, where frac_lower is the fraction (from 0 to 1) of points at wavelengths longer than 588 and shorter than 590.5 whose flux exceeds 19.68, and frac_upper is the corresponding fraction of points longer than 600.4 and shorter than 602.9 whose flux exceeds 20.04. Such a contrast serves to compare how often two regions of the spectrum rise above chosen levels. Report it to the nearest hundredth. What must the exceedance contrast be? -0.22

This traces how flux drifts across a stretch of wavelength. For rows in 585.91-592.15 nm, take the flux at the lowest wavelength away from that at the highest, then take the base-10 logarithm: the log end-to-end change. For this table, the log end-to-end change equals -0.17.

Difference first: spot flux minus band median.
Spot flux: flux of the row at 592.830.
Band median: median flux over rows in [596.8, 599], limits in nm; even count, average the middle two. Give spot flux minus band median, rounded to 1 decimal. 0.4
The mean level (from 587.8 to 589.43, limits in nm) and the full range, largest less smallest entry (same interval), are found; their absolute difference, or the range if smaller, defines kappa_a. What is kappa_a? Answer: 3.3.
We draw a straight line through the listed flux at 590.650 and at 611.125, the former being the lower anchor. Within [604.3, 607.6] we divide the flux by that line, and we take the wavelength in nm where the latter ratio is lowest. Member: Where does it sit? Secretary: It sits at 606.360 nm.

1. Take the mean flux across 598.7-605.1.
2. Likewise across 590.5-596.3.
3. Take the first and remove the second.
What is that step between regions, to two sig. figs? -0.30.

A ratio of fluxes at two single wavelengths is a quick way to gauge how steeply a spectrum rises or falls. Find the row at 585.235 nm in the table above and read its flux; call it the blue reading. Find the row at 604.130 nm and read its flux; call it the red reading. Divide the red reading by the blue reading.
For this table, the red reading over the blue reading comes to 0.98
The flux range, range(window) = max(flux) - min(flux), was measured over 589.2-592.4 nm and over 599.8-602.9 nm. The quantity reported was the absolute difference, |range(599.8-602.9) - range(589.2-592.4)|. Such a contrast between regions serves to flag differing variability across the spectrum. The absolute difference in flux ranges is 1.6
